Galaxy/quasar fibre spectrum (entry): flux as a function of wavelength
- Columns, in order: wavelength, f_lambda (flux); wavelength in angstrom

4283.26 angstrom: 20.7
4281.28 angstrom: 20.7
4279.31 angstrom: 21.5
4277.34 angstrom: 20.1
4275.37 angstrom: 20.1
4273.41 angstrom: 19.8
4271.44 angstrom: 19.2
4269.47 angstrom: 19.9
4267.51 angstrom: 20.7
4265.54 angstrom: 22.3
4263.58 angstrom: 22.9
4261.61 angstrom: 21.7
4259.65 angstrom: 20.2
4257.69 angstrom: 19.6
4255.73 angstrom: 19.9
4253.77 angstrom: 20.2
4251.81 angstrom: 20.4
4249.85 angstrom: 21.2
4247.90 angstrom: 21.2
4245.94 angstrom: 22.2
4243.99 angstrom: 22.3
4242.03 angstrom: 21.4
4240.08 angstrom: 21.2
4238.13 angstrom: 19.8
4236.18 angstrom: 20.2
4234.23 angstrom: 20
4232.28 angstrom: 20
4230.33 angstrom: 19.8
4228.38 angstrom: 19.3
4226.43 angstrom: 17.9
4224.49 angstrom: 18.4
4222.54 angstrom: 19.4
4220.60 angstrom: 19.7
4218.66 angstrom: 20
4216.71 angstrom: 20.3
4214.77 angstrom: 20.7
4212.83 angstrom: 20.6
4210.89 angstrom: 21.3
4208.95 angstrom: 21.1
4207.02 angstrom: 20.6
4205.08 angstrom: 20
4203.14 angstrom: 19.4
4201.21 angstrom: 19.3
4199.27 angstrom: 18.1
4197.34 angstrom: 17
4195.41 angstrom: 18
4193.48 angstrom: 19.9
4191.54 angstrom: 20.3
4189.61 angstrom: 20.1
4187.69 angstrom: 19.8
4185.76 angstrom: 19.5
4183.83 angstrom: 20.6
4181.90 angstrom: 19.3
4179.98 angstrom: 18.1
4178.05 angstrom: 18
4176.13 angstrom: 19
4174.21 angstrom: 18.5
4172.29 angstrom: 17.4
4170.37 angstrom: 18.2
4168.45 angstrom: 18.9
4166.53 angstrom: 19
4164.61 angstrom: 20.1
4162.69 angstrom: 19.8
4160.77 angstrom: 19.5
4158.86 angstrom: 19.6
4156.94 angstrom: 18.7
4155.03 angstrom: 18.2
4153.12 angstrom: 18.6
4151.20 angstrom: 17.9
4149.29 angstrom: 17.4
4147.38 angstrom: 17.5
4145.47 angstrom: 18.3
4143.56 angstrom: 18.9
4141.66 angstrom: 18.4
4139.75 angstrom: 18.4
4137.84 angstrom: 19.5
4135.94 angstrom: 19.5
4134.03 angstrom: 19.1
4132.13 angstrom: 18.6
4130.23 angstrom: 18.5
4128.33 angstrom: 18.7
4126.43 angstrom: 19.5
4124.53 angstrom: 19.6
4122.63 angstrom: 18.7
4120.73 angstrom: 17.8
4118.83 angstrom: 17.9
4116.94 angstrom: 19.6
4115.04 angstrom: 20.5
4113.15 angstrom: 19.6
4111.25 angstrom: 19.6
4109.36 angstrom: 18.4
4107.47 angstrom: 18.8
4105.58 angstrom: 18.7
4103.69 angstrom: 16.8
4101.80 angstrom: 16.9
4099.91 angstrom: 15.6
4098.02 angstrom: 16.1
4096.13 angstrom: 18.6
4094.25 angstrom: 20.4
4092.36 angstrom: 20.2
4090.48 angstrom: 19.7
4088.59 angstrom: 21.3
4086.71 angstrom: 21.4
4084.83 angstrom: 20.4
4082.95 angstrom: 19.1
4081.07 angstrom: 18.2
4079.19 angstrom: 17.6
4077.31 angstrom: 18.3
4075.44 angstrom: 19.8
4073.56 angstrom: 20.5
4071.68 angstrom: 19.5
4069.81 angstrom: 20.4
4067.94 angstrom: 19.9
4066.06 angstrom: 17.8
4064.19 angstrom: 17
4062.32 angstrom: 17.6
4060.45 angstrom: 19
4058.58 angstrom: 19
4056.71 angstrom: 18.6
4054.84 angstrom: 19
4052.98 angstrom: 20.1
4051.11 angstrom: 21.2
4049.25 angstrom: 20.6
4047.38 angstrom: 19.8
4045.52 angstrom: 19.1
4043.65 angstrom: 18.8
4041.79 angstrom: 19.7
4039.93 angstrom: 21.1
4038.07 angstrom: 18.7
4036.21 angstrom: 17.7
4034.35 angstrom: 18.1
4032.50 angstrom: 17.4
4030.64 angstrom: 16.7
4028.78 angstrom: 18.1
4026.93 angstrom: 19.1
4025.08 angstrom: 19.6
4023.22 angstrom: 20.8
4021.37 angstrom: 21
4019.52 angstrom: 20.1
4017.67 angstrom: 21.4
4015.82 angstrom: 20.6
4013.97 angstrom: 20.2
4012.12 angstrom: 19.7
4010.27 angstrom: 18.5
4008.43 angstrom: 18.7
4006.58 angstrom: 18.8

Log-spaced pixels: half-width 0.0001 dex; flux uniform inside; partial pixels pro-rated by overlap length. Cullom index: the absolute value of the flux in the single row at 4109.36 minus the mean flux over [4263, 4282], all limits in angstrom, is 2.3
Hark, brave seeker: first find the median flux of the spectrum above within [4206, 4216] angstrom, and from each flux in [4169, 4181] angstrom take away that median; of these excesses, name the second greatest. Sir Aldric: -2.2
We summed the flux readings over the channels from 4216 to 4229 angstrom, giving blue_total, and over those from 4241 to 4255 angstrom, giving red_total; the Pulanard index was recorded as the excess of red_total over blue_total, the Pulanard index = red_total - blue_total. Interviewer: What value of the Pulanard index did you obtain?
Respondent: 14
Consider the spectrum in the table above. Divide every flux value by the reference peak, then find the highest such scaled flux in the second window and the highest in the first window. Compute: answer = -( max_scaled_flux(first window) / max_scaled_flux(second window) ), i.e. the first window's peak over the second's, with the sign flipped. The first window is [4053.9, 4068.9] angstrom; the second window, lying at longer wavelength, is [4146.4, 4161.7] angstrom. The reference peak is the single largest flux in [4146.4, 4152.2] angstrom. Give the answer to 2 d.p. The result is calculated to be -1.02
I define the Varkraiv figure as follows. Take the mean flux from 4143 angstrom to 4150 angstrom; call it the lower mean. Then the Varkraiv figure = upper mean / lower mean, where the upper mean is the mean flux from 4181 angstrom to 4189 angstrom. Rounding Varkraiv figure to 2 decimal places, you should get 1.10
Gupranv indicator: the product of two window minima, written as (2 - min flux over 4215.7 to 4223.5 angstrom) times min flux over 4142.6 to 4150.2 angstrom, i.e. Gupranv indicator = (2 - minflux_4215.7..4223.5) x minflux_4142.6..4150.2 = -303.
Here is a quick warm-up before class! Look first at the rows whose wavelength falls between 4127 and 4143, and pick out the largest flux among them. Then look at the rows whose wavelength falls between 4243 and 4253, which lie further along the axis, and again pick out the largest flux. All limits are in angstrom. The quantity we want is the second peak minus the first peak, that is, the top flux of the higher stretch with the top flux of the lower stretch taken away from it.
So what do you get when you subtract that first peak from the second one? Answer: 2.8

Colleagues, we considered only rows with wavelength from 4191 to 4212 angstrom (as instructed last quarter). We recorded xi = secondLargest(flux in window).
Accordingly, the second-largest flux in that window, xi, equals 21.1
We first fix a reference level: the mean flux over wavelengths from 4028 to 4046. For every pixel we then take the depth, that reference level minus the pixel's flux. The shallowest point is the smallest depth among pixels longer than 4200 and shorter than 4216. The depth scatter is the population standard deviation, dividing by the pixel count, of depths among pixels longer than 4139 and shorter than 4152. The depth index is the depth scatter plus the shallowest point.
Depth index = -2.3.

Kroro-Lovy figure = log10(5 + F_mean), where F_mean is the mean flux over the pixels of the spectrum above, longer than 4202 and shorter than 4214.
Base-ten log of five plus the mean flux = 1.41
